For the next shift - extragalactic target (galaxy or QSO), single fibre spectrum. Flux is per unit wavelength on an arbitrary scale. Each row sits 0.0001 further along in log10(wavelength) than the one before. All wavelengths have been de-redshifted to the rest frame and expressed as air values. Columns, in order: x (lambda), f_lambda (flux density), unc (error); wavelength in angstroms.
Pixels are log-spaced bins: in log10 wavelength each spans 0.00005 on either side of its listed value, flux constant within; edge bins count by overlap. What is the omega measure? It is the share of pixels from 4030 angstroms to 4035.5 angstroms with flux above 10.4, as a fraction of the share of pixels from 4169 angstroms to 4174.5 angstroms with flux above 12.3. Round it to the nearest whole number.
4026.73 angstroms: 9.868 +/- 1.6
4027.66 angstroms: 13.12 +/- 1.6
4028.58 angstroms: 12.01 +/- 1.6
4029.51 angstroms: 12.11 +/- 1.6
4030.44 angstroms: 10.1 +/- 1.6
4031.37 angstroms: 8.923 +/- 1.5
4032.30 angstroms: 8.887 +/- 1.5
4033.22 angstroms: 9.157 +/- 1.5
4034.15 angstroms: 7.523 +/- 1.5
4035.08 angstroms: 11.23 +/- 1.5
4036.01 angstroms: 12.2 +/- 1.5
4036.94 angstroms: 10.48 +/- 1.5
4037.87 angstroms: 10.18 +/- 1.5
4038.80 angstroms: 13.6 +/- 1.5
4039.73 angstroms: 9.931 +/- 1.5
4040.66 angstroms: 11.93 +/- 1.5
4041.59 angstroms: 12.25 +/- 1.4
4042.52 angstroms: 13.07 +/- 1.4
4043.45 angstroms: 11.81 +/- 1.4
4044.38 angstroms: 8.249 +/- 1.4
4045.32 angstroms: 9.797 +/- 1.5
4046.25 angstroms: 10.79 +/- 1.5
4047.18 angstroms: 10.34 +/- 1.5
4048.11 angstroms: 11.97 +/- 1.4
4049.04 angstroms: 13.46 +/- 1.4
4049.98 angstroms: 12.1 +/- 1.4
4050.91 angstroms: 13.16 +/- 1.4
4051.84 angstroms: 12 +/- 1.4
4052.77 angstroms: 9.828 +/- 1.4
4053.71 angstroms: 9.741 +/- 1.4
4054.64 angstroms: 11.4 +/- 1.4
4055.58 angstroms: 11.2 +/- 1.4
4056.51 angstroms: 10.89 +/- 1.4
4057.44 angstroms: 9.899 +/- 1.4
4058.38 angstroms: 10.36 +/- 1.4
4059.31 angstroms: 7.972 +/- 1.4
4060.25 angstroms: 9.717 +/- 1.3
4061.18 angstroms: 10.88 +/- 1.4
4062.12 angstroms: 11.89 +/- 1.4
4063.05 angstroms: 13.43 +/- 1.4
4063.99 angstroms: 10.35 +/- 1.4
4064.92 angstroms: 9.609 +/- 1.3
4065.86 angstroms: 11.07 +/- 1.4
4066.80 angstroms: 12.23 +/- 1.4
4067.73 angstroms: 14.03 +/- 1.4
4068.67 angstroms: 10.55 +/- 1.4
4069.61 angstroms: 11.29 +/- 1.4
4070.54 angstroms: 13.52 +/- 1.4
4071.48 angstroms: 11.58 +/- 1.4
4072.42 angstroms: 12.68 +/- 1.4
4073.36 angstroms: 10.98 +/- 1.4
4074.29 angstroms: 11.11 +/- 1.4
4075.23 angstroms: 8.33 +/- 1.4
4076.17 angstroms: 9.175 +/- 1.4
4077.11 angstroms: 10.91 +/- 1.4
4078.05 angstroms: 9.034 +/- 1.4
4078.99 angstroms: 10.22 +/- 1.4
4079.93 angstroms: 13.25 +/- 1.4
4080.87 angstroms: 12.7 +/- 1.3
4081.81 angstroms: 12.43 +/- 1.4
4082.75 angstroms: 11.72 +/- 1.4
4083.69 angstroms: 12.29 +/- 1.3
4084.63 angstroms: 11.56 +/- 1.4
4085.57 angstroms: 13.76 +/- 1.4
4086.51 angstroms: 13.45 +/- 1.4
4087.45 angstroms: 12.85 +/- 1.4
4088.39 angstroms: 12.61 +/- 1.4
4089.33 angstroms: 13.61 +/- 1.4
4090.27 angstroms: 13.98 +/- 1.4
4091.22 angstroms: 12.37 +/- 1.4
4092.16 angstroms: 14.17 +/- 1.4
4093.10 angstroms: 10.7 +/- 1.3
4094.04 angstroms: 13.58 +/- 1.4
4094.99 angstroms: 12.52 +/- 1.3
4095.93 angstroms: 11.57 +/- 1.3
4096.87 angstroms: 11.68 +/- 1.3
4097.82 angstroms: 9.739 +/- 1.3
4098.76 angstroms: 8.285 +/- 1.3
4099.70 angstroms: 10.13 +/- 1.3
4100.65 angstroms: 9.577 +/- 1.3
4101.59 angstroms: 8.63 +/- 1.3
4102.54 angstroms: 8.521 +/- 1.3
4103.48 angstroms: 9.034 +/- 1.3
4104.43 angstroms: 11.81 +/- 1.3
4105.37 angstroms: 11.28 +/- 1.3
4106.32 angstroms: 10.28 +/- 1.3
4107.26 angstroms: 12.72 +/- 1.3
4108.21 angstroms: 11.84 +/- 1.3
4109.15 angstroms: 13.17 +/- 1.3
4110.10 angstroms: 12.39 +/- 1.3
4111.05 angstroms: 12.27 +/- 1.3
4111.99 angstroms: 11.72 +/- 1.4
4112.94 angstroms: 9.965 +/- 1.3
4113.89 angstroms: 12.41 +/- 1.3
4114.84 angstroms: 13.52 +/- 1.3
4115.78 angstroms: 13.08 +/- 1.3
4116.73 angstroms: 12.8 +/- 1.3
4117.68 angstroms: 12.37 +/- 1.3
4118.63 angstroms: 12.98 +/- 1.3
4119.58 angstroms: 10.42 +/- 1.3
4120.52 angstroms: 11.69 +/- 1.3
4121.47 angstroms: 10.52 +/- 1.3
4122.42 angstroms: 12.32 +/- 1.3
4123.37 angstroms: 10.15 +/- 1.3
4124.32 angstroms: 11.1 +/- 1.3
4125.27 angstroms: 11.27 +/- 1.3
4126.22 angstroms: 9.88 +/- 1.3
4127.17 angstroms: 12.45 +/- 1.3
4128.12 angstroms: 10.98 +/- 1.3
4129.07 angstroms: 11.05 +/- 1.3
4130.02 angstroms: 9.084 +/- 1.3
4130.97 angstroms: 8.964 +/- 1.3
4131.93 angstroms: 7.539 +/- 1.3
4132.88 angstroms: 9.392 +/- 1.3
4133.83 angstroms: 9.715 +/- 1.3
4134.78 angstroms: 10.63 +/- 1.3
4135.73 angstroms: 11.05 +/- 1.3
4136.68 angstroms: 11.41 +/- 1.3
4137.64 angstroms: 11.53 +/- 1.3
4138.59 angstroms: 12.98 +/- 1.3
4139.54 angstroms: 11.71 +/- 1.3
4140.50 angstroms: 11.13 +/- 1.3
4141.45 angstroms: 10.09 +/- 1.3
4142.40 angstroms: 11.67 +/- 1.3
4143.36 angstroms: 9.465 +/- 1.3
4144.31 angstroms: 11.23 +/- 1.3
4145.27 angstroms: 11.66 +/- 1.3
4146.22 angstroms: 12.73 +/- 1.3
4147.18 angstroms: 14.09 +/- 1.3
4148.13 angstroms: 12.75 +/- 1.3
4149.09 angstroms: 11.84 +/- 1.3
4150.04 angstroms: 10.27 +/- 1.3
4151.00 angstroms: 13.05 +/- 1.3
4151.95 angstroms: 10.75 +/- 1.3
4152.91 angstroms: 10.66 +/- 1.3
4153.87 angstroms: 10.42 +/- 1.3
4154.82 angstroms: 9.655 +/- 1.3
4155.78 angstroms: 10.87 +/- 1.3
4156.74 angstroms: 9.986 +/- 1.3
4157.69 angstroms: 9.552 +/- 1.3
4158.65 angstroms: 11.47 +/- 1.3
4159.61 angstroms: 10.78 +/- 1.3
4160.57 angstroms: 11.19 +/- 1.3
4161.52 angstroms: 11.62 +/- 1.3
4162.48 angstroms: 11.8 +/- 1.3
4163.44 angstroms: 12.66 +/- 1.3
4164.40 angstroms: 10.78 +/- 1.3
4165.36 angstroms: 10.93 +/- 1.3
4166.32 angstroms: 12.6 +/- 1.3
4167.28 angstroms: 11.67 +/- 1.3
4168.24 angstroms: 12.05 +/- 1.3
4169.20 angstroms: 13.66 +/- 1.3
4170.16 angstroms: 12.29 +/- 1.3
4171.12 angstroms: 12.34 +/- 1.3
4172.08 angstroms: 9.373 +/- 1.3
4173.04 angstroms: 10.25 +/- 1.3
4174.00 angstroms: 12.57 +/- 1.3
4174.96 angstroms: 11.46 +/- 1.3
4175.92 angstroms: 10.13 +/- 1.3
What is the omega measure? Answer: 0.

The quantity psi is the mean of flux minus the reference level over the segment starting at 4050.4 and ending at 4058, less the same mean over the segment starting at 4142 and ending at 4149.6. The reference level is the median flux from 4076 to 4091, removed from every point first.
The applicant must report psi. -0.91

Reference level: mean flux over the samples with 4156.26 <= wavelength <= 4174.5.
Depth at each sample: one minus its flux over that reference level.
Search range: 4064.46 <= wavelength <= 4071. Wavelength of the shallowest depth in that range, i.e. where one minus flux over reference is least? 4067.73 angstroms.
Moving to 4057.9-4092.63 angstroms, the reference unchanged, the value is 4092.16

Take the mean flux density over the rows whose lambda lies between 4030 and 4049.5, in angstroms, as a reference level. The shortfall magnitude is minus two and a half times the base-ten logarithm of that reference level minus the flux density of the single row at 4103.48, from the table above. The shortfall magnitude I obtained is -0.6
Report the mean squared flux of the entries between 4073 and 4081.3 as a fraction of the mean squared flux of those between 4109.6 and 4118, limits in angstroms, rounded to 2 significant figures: 0.76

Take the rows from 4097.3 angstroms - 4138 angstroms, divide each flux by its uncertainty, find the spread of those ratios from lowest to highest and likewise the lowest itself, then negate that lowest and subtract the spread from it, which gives -10.4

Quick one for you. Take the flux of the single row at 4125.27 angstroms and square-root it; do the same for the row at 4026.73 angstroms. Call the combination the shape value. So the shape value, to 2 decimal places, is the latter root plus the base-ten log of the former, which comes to 3.67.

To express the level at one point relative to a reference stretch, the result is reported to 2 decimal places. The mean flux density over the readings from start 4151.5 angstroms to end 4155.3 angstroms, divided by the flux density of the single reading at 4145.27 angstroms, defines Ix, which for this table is 0.89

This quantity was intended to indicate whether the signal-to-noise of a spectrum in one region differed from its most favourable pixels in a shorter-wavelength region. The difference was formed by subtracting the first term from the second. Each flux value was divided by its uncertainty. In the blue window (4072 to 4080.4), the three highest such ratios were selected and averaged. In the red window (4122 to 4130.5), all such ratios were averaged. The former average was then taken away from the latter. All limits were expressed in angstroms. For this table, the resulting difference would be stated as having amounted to -0.42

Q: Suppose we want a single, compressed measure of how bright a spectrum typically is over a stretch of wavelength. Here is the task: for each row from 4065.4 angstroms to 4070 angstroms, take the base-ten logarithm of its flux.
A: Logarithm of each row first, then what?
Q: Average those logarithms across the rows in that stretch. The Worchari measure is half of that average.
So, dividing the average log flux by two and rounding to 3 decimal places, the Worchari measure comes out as 0.535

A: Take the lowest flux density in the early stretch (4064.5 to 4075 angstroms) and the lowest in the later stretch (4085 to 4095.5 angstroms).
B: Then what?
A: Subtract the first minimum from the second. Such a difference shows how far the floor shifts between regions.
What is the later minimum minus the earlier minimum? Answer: 1.1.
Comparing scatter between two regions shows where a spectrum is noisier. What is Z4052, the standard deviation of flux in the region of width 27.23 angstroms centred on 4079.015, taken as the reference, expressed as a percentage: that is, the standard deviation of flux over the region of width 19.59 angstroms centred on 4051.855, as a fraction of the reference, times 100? 95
